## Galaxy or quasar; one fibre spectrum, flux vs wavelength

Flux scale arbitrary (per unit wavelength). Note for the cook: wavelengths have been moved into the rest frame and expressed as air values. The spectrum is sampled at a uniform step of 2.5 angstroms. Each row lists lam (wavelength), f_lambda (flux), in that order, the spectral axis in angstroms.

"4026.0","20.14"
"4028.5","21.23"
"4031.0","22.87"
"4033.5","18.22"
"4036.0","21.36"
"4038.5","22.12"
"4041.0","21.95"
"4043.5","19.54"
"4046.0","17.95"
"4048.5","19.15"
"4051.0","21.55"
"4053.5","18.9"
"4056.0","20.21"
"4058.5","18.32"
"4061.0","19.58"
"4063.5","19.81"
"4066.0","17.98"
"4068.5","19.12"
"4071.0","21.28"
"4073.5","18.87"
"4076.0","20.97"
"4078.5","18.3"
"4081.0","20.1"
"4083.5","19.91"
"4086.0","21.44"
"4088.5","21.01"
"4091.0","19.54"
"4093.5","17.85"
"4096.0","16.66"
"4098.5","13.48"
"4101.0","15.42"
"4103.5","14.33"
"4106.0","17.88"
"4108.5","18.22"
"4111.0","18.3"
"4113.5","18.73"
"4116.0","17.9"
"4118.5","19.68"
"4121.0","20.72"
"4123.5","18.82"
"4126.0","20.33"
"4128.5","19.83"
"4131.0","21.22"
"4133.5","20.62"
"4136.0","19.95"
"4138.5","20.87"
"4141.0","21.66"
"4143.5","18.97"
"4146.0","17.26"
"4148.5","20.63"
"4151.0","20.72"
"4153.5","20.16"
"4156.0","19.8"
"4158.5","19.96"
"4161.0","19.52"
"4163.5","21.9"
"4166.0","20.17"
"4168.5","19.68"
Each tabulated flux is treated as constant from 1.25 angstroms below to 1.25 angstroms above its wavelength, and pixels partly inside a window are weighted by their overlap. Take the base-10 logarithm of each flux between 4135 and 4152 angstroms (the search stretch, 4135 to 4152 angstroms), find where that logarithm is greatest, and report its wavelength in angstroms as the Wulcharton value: 4141.0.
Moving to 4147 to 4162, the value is 4151.0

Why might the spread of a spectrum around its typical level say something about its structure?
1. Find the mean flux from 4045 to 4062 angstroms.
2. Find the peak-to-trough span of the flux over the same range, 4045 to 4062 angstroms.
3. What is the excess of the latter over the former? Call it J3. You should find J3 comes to -15.8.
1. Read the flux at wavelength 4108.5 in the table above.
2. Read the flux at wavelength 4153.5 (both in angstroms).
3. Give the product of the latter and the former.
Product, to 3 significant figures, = 367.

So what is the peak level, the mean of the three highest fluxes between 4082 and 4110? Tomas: 20.8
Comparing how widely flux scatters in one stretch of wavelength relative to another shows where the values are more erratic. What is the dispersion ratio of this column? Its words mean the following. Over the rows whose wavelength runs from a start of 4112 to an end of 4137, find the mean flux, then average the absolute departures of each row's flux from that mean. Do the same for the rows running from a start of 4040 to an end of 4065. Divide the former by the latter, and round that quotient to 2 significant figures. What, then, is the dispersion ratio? 0.84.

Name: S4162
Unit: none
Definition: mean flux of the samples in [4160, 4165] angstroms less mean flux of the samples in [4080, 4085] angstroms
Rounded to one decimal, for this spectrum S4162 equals 0.7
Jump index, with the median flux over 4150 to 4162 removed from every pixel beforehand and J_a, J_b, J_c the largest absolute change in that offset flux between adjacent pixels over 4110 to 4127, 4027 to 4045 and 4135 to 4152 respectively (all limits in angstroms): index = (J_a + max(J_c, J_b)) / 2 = 3.3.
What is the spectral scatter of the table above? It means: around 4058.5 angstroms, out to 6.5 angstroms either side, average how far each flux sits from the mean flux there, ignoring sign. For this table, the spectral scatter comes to 0.60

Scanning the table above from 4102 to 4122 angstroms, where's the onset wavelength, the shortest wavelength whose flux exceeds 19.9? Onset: 4121.0 angstroms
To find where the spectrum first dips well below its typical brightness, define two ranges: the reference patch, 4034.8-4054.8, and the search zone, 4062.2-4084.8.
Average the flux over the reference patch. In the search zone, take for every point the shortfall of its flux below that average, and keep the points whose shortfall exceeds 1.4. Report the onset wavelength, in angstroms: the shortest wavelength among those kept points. 4066.0 angstroms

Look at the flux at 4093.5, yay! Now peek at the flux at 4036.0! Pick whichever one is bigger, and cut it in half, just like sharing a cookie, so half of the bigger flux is 10.7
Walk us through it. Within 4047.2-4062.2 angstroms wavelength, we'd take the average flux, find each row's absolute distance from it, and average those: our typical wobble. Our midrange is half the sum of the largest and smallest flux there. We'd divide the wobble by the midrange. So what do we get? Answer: 0.04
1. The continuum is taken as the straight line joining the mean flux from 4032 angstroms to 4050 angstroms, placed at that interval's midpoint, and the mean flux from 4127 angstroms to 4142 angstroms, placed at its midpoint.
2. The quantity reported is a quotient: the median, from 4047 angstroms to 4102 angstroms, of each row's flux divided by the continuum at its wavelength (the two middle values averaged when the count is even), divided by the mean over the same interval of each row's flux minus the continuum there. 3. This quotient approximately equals -0.8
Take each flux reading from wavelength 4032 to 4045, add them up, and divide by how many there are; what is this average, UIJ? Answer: 20.6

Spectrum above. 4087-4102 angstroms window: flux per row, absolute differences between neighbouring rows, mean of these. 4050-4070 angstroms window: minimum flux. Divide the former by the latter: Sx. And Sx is 0.105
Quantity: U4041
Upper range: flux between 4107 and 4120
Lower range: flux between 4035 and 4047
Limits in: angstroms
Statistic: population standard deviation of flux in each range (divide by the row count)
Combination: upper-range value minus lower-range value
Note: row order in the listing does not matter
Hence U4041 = -1.0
